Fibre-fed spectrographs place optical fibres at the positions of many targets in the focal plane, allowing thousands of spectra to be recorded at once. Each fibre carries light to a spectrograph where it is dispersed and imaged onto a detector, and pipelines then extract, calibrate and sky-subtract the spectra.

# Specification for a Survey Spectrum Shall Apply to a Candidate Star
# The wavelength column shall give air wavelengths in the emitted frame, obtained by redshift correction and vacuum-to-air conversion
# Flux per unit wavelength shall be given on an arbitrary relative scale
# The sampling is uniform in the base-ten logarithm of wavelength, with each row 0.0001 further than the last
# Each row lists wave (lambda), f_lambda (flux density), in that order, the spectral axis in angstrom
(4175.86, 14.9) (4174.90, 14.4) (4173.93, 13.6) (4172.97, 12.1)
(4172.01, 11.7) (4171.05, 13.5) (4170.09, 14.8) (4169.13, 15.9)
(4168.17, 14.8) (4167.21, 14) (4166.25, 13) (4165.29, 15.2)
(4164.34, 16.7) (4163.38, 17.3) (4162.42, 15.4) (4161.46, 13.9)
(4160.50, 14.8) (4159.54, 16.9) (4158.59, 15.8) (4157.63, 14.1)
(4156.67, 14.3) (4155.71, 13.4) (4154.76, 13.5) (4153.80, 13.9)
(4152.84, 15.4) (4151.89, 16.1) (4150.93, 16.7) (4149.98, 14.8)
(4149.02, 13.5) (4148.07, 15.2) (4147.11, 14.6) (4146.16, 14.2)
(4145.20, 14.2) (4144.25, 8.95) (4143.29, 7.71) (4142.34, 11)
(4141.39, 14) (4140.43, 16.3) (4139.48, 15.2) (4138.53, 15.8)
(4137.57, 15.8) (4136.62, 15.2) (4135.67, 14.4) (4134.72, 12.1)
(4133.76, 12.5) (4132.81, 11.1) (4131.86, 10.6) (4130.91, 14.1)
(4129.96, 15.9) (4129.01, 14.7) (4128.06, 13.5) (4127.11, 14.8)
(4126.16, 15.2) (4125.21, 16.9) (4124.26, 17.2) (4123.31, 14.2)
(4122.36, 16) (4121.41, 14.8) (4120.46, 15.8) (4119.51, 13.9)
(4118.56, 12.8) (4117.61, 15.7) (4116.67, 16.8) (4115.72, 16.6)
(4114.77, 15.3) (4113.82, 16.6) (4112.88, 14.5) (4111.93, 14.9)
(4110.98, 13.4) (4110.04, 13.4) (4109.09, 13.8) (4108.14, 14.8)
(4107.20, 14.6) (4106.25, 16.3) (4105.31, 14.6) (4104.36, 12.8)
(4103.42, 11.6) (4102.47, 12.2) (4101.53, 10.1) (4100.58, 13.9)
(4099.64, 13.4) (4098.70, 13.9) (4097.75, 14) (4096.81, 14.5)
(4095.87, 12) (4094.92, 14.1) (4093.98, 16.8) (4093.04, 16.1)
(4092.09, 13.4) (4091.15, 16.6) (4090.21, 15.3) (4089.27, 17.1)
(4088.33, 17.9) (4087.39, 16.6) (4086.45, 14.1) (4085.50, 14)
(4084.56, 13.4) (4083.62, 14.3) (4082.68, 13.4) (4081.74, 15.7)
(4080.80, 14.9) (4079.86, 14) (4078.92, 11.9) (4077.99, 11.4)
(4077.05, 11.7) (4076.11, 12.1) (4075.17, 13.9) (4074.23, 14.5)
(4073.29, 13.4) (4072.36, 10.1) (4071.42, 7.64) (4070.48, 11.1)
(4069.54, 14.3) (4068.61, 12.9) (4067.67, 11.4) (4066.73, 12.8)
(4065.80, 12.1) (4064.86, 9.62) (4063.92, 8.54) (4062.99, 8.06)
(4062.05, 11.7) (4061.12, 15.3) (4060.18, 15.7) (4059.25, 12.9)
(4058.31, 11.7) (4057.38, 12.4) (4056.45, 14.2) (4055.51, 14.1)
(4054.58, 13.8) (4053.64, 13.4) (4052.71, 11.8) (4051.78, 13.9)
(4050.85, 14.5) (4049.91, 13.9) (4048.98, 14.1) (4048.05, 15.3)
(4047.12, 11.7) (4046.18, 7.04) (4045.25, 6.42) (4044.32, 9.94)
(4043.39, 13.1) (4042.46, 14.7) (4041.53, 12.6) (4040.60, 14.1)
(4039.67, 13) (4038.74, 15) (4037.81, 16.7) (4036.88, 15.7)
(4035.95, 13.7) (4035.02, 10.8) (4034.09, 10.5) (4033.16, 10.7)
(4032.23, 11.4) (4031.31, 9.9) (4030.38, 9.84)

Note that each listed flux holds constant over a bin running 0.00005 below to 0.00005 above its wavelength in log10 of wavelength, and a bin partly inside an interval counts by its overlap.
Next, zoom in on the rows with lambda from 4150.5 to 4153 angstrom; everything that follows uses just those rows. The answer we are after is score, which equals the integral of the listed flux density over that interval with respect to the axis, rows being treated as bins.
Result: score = 40.4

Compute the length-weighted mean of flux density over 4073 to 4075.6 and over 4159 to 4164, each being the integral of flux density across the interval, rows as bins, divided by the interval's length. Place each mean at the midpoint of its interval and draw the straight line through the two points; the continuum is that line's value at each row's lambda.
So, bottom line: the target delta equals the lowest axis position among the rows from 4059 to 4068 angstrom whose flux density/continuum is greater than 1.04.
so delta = 4060.18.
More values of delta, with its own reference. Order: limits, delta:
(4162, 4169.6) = 4163.38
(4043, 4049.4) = 4048.05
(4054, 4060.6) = 4056.45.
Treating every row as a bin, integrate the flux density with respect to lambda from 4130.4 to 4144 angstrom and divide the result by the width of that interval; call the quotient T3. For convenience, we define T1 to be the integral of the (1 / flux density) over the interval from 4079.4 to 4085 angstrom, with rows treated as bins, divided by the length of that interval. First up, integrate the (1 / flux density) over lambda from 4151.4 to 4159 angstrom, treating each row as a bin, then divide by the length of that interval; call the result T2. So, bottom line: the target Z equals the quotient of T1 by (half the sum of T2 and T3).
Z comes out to 0.0106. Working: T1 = 0.070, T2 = 0.0690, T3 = 13.2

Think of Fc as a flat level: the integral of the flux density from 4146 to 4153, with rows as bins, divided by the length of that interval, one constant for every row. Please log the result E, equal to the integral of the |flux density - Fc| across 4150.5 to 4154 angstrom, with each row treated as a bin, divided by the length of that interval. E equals 1.0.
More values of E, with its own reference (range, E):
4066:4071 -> 2.7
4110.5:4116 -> 0.9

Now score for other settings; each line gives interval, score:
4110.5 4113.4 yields 41.6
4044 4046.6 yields 20.0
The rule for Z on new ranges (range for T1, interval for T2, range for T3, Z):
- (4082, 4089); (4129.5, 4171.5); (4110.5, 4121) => 0.0089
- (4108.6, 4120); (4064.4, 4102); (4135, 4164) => 0.0094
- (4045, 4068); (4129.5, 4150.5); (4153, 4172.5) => 0.0116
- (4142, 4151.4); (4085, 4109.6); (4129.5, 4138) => 0.0119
